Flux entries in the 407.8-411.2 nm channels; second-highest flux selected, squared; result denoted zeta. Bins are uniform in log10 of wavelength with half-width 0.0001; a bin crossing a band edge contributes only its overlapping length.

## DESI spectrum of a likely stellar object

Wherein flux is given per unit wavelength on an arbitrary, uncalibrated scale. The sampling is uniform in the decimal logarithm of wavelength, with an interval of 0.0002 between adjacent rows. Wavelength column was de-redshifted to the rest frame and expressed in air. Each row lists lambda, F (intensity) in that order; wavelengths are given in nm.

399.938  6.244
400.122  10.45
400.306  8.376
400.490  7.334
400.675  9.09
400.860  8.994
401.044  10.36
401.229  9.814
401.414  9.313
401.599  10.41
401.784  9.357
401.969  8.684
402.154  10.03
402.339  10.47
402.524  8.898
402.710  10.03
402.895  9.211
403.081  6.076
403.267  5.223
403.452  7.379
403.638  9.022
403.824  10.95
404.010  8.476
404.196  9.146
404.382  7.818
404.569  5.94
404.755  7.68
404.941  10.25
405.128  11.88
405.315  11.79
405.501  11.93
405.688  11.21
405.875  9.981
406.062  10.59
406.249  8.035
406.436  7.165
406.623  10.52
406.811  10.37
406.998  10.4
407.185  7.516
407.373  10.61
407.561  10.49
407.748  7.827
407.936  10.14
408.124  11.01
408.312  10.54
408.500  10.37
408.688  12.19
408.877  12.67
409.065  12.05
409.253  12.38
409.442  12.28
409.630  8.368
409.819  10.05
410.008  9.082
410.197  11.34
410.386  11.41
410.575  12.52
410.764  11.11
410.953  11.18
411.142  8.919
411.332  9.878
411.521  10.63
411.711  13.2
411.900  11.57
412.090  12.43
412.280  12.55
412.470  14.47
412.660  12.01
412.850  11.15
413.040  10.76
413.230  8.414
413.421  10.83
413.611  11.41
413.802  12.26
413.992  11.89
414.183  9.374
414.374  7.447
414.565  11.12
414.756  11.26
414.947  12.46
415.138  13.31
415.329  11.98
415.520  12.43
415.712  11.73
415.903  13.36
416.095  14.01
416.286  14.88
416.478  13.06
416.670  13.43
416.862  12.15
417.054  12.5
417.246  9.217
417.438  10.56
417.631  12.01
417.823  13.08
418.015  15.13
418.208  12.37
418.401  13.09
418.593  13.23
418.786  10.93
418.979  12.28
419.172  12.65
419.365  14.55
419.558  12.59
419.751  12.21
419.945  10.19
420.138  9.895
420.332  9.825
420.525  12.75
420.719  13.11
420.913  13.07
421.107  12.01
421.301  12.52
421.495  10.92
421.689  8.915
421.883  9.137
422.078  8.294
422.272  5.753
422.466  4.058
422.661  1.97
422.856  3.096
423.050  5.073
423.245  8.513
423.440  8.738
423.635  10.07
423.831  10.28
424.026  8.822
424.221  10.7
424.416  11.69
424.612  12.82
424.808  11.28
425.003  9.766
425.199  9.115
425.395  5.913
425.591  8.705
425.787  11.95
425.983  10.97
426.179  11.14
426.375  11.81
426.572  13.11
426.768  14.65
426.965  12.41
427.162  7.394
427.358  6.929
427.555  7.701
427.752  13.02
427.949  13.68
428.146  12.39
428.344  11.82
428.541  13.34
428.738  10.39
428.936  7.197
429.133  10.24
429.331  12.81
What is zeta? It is 157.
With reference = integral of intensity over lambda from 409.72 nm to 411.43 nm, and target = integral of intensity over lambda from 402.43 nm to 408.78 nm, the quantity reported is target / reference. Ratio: 3.3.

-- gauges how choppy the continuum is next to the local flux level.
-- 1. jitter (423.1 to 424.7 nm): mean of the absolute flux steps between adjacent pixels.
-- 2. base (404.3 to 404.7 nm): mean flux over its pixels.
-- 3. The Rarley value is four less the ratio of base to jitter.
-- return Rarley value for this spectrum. -2.7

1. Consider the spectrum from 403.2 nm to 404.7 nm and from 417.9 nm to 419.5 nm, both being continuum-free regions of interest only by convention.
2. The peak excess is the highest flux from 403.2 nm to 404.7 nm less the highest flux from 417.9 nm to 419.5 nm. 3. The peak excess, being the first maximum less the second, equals -4.2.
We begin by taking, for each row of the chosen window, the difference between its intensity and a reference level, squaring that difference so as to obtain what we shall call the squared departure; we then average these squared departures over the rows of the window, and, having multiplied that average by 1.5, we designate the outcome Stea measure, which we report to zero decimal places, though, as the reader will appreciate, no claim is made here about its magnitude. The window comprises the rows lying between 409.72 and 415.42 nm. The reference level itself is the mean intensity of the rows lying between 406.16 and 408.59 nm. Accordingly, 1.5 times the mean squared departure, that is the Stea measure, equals 7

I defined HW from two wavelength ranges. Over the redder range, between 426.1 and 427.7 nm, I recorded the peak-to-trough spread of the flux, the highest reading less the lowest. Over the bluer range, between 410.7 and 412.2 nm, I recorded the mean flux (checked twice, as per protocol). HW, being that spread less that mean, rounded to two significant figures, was -3.4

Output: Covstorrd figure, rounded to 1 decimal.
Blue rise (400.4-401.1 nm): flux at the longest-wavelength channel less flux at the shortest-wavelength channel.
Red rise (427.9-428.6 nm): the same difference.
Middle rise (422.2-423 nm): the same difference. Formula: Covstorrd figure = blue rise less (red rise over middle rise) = 2.9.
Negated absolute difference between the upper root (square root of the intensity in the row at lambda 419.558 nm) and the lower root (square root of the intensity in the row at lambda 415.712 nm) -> -0.12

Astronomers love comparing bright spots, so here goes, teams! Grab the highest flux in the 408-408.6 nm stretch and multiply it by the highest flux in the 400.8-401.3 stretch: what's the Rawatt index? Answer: 114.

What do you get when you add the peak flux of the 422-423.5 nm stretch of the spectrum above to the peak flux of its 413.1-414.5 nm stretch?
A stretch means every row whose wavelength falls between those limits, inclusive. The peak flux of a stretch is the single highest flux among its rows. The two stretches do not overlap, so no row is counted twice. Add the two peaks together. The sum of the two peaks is 21.0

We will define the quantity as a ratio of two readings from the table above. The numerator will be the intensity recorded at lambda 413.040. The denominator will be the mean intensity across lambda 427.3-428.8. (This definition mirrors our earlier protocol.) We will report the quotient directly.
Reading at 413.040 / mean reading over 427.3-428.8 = 1.0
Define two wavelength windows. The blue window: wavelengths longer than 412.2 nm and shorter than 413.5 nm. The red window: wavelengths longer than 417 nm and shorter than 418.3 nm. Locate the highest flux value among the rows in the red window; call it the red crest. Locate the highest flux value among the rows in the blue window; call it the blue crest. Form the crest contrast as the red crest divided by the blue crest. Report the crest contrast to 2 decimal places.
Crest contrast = 1.05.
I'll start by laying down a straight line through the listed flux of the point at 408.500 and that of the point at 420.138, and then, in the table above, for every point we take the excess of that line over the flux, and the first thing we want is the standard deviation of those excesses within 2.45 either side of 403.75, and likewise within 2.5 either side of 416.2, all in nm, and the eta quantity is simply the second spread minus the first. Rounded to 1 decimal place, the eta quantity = -0.1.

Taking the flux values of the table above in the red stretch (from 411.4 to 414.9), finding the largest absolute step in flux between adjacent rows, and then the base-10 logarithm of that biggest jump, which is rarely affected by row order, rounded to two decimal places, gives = 0.57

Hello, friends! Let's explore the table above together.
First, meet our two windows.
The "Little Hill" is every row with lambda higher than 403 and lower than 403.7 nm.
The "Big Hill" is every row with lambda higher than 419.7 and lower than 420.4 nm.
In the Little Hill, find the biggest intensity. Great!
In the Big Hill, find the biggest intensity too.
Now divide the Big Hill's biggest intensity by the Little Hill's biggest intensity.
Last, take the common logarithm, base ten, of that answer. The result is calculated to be 0.13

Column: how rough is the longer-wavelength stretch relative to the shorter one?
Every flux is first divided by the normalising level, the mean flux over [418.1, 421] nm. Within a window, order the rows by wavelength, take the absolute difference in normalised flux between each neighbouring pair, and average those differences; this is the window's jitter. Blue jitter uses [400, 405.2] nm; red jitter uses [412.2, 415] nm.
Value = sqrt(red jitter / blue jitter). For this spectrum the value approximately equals 1.05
